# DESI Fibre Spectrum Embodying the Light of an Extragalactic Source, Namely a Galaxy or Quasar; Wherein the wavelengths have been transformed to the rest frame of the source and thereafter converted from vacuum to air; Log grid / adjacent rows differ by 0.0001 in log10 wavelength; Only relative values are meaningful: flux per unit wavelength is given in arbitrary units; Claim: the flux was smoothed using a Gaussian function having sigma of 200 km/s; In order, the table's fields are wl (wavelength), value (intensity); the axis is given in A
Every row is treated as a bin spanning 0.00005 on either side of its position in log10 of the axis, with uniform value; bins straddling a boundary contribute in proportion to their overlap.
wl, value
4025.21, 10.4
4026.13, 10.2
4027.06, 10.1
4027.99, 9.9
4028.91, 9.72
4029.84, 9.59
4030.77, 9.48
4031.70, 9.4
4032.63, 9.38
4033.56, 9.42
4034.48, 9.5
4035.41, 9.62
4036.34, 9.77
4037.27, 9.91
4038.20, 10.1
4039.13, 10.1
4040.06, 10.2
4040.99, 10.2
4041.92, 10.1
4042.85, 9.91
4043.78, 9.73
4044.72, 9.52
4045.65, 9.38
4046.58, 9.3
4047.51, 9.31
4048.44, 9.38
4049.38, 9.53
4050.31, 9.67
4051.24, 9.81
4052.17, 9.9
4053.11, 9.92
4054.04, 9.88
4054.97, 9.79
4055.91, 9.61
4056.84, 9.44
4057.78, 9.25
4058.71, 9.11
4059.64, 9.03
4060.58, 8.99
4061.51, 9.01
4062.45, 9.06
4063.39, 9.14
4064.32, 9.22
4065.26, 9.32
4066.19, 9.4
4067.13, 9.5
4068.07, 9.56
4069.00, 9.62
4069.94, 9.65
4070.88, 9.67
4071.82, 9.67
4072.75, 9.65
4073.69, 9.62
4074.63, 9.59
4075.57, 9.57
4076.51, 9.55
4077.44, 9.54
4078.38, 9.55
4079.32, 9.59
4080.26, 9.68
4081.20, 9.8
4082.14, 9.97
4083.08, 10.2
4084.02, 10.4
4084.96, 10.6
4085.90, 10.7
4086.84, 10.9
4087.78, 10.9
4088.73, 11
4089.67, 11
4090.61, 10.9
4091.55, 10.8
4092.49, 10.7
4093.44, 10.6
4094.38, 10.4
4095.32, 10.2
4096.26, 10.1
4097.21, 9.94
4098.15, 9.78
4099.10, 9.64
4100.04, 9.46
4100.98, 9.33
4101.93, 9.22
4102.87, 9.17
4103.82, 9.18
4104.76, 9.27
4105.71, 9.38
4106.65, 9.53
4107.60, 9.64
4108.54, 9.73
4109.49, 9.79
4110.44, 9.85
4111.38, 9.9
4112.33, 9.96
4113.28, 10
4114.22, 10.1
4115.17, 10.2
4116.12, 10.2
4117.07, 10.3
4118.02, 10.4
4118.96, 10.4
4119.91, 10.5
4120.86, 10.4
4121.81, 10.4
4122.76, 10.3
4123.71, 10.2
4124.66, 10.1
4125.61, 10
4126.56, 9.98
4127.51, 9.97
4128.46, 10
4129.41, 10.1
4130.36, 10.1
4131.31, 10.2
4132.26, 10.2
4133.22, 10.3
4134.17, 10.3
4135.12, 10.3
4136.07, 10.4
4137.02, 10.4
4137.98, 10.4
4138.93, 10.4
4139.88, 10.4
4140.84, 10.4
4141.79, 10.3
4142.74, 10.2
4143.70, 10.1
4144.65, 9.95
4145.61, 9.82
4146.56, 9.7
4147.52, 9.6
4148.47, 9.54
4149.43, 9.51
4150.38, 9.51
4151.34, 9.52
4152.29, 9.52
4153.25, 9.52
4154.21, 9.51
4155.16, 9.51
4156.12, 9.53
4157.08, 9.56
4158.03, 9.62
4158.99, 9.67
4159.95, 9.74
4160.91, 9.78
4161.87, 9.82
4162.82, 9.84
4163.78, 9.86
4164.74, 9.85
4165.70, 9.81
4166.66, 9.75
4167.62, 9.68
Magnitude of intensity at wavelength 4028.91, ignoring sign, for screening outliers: 9.7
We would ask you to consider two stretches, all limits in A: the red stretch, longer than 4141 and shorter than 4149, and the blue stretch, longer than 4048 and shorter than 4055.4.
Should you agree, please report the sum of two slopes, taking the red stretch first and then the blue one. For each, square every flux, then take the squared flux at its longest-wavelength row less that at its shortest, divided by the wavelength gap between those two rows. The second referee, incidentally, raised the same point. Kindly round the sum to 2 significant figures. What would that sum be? -1.1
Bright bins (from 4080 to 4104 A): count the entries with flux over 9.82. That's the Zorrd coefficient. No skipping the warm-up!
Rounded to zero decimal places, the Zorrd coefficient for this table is 17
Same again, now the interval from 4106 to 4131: 22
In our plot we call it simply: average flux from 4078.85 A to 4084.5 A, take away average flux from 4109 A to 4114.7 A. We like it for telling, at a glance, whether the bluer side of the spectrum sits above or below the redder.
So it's 0.01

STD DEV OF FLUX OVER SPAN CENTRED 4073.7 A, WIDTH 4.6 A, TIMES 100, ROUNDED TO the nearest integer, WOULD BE 4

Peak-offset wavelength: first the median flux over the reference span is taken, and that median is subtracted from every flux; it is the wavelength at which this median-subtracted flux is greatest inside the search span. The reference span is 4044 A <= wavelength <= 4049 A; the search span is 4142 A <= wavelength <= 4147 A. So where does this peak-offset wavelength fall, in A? 4142.74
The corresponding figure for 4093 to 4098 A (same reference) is 4093.44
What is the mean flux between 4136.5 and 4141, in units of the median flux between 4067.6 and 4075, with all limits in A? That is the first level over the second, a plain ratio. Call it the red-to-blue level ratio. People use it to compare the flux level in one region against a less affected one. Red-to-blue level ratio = 1.08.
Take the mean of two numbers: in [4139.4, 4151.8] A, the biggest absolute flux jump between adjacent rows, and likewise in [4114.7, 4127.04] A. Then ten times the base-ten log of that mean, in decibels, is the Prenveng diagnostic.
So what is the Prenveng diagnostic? -9.0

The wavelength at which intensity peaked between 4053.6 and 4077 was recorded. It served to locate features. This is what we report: 4054.04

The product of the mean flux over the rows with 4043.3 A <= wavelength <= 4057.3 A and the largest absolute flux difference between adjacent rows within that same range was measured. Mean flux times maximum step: 2.0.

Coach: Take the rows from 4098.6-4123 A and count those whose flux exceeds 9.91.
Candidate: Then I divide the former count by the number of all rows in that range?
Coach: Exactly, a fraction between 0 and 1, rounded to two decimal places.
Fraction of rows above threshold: 0.46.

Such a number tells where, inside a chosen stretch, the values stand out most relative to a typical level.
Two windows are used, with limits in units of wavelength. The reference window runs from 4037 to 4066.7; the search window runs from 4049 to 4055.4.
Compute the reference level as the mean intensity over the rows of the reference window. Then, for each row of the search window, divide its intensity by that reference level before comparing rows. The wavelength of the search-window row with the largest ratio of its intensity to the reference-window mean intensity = 4053.11 A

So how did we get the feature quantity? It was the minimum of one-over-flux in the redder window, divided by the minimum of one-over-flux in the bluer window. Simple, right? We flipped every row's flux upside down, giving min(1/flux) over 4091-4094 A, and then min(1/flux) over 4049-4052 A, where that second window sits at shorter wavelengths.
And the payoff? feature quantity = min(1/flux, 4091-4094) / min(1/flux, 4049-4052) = 0.91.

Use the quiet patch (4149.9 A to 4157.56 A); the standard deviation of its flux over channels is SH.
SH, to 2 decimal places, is 0.02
